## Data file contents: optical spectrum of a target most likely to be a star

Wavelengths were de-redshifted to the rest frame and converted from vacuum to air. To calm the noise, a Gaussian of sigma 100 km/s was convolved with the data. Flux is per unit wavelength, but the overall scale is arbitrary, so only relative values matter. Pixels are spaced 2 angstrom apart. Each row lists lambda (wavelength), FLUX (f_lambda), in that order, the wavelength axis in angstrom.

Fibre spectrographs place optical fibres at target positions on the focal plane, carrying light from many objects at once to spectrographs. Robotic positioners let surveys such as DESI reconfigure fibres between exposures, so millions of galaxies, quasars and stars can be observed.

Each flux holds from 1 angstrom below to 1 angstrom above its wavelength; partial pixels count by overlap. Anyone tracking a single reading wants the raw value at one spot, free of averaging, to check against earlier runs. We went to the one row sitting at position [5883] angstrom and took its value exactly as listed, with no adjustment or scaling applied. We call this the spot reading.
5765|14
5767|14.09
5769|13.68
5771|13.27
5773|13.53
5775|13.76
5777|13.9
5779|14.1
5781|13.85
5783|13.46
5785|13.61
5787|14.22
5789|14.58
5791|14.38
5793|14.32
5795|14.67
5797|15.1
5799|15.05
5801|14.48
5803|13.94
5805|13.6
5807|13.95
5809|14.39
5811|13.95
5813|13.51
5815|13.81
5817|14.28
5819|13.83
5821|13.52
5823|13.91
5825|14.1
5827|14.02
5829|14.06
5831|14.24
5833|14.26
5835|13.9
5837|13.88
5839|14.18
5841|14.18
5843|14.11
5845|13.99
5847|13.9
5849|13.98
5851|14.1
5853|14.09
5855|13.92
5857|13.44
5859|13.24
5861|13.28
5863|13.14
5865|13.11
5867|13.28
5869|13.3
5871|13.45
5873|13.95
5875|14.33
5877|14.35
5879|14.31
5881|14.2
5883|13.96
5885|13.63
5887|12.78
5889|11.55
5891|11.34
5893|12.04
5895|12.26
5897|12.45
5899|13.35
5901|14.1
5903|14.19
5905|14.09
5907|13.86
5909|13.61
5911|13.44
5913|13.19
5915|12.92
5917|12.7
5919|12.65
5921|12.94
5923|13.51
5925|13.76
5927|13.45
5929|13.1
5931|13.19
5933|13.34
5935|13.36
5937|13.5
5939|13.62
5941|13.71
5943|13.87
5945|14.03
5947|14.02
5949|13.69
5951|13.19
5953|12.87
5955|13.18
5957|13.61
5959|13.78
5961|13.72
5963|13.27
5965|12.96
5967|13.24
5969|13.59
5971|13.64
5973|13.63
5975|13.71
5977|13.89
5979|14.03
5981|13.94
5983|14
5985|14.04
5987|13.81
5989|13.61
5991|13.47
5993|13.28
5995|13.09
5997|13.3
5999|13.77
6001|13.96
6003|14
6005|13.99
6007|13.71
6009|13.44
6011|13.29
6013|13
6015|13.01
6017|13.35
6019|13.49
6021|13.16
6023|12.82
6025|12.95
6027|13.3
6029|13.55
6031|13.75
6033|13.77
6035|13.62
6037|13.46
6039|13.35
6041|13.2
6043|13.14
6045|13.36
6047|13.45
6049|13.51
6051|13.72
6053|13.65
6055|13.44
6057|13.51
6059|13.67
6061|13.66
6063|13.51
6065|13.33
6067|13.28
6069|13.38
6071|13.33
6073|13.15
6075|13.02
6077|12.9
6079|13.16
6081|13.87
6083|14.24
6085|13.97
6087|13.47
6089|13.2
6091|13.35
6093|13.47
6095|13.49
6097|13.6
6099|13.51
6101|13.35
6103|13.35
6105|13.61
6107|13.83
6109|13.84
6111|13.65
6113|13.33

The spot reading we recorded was 13.96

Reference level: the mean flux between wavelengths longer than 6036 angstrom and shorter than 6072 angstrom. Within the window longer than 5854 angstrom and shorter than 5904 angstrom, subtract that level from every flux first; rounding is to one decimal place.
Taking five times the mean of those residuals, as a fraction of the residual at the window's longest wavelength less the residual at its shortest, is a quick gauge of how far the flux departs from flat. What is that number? -2.3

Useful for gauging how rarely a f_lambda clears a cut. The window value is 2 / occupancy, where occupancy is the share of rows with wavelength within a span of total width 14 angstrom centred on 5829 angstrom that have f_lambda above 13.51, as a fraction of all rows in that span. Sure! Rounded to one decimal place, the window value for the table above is 2.0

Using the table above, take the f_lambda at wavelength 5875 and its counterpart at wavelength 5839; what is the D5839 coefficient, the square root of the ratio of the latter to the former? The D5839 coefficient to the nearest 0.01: 0.99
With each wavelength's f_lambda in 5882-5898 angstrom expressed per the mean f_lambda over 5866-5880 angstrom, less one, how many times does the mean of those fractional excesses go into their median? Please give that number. 1.11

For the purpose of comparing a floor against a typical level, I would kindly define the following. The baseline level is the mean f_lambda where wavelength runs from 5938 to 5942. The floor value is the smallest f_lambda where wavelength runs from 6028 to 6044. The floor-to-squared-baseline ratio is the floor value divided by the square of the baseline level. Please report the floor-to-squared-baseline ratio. 0.0704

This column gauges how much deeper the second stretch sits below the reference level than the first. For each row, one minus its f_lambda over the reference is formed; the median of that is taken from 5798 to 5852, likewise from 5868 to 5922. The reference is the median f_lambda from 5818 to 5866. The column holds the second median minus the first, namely 0.04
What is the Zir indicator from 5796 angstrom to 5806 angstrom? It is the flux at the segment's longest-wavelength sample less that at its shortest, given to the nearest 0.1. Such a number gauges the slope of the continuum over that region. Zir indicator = -1.5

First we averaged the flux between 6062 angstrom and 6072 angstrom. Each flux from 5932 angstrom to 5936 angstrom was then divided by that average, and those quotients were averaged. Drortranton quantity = 1.00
